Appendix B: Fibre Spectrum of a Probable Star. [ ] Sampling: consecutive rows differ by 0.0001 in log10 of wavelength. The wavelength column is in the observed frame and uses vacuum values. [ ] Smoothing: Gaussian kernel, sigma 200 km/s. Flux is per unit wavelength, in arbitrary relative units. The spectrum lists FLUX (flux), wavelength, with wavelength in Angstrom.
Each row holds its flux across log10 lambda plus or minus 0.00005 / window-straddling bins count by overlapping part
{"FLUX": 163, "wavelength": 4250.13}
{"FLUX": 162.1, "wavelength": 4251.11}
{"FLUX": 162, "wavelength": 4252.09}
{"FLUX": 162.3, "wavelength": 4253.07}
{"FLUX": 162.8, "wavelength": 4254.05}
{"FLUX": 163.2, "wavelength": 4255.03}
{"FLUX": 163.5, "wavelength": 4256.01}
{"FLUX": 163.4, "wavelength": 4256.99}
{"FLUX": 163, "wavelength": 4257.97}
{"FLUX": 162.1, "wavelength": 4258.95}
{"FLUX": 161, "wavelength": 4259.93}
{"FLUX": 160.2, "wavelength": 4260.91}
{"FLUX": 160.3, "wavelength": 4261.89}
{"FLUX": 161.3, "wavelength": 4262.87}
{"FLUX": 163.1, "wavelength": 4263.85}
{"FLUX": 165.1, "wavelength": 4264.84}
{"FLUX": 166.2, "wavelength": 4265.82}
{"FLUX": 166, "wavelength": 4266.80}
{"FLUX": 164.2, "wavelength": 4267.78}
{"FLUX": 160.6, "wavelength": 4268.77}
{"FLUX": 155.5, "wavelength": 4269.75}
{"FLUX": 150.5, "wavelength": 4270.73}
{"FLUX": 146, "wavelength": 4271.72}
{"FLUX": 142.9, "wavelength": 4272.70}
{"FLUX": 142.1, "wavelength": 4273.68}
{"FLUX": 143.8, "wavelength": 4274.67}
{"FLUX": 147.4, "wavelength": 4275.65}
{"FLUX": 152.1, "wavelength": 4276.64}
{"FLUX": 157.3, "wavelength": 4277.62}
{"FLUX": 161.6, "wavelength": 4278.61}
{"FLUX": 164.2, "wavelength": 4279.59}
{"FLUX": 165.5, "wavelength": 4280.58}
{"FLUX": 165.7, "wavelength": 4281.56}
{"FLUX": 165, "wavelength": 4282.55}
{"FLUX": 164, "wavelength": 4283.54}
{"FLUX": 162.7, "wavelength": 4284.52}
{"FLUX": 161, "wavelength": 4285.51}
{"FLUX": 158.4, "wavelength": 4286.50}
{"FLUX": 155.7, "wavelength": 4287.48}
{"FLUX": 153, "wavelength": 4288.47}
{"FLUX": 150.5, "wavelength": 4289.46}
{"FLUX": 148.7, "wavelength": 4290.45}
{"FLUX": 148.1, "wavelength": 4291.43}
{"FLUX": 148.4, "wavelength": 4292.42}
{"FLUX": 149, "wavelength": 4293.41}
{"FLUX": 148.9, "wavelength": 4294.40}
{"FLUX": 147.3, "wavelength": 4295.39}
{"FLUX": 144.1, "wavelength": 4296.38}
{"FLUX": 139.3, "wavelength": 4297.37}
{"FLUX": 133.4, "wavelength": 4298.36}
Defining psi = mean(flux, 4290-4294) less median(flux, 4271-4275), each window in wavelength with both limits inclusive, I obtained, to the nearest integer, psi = 5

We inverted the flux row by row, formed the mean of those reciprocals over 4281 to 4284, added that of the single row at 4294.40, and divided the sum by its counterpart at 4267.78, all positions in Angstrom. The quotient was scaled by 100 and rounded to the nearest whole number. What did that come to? 210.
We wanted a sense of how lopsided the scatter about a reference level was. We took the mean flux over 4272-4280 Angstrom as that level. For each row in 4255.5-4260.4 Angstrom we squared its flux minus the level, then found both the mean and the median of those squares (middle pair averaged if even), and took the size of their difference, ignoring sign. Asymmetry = 8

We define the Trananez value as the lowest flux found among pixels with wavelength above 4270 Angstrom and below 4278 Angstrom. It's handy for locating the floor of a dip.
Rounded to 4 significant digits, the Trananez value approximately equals 142.1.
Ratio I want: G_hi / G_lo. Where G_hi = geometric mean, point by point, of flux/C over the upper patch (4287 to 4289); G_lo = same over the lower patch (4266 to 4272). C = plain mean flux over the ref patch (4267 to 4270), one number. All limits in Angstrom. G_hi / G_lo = 0.98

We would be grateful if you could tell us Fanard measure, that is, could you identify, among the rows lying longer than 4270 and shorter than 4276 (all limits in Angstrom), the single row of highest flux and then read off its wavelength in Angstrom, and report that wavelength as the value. 4270.73 Angstrom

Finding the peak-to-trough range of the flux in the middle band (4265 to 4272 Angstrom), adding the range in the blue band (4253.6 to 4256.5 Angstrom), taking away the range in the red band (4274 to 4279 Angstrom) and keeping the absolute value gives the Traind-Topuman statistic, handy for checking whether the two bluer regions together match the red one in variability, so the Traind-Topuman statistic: 3.1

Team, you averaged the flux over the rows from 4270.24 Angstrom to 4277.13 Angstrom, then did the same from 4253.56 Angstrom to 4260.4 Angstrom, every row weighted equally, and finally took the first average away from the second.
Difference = 16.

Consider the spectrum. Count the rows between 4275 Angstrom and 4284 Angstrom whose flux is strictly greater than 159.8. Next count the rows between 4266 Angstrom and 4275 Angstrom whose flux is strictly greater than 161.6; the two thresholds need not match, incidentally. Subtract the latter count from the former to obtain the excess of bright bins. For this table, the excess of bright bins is 4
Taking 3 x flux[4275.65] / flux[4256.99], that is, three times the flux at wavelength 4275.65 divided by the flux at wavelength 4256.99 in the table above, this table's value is 2.71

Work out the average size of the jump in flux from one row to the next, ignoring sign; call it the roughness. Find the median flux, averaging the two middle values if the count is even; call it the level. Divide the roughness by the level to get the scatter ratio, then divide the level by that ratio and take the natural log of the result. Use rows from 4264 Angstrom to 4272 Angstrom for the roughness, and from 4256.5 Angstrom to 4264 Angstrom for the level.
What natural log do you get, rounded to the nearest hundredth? 9.06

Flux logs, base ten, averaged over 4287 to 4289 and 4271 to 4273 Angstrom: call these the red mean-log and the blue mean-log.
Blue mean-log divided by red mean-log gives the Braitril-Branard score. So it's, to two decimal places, 0.99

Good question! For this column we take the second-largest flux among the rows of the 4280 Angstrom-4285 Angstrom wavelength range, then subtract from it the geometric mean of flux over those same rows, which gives 1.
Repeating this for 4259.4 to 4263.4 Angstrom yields 0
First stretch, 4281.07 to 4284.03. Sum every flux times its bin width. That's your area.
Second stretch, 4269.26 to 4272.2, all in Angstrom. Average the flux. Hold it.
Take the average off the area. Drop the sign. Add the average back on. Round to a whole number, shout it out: 488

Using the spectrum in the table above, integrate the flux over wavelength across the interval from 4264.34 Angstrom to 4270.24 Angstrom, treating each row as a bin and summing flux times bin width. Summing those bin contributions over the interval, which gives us 961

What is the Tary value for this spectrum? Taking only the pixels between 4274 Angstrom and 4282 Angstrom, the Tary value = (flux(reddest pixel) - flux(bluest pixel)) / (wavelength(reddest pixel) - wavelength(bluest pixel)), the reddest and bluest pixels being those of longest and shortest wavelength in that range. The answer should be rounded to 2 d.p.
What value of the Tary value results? 3.18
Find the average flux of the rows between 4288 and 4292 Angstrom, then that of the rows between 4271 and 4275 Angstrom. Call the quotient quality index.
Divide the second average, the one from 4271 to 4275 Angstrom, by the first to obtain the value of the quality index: 0.96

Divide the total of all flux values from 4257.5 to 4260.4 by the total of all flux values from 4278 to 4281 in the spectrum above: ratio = 0.99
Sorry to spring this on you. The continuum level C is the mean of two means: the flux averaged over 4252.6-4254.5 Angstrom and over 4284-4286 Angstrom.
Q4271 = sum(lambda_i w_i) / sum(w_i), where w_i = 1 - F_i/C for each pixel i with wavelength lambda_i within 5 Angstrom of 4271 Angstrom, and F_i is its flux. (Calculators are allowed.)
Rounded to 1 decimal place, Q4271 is 4273.3 Angstrom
